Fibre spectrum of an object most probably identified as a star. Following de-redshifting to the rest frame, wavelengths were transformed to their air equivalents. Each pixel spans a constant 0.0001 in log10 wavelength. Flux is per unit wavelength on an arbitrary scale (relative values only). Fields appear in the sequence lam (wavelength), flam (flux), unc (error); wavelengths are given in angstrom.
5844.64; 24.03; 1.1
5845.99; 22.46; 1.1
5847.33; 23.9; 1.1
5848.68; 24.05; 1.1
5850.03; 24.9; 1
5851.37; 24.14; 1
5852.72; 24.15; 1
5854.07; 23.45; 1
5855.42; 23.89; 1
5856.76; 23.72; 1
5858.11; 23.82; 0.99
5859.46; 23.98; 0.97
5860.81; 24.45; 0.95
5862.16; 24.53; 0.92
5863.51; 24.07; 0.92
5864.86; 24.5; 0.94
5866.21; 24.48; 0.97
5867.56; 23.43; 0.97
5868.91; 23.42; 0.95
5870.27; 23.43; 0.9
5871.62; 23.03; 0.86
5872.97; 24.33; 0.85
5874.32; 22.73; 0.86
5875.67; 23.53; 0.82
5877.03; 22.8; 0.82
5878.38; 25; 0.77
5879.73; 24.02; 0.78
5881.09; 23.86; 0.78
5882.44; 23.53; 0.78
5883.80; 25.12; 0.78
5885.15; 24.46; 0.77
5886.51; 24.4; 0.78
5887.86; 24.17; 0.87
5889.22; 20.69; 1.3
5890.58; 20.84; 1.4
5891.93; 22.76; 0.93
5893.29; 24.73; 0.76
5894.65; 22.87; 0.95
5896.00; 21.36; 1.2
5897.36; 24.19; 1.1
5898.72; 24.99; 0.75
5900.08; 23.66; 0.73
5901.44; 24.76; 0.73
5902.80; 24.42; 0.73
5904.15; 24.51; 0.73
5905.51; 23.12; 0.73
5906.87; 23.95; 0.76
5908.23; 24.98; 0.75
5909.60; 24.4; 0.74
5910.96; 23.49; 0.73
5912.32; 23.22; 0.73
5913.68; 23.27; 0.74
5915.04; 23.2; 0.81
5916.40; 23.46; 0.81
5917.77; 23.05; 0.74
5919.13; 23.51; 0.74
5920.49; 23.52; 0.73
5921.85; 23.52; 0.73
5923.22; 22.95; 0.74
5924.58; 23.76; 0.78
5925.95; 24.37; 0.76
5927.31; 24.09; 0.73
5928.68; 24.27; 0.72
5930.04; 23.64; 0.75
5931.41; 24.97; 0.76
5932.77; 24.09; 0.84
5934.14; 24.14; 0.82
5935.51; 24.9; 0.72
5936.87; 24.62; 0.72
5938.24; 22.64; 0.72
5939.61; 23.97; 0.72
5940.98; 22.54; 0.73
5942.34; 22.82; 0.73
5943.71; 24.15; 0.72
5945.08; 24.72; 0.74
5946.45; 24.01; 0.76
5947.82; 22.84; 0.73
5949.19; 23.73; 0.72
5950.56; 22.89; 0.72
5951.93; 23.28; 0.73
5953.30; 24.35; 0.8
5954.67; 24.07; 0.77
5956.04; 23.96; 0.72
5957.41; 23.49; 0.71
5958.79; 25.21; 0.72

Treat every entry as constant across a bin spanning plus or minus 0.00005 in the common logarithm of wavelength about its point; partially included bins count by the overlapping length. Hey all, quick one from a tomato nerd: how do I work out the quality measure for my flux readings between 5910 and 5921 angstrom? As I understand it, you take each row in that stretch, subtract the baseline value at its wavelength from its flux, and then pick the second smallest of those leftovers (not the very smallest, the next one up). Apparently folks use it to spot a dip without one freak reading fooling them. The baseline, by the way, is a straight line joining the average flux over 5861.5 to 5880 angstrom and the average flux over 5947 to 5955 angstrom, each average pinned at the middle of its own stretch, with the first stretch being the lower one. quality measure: -0.45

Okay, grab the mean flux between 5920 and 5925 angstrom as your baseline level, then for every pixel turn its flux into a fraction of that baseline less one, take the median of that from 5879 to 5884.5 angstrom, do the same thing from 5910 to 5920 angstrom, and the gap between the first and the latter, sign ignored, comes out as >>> 0.029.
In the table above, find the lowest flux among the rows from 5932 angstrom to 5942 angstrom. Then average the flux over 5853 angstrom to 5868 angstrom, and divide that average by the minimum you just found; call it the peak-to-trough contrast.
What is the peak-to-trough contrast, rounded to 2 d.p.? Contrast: 1.07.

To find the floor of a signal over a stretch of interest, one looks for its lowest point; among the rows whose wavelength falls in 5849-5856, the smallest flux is 23.45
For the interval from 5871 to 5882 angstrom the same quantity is 22.73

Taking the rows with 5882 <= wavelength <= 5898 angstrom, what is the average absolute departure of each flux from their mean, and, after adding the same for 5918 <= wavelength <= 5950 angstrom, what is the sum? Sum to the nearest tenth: 1.9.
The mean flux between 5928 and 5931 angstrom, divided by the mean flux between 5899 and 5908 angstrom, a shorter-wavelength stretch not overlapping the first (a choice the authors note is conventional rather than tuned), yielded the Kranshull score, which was 0.995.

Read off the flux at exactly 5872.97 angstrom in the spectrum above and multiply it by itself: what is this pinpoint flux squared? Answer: 592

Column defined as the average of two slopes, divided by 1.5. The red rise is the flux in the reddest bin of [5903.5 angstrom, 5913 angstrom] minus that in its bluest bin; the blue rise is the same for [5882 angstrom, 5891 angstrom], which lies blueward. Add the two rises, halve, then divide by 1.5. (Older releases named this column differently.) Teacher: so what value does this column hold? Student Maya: -1.3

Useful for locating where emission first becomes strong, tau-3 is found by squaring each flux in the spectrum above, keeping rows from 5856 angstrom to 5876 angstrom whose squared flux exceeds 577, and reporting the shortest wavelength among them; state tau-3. 5860.81 angstrom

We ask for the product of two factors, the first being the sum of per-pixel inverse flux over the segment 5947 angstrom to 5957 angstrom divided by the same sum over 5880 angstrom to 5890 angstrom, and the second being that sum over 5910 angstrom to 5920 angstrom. 0.301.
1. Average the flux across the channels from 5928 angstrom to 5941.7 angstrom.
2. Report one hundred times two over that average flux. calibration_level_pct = 8.34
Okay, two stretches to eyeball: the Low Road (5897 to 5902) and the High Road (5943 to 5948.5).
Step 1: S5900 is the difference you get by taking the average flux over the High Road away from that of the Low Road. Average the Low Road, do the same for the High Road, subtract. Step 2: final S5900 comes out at 0.47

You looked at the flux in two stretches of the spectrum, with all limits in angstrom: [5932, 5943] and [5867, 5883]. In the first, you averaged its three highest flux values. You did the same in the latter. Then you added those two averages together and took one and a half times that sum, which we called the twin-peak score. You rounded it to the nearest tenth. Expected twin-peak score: 73.5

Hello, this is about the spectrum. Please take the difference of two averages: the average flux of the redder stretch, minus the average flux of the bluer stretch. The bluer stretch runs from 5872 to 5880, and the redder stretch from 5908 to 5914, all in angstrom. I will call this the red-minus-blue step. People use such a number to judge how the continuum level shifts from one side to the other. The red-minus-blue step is 0.1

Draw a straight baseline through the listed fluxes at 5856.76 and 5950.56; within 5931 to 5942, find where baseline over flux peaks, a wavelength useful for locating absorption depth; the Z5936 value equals 5940.98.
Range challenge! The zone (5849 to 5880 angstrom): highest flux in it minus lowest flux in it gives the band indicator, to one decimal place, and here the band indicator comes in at 2.3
